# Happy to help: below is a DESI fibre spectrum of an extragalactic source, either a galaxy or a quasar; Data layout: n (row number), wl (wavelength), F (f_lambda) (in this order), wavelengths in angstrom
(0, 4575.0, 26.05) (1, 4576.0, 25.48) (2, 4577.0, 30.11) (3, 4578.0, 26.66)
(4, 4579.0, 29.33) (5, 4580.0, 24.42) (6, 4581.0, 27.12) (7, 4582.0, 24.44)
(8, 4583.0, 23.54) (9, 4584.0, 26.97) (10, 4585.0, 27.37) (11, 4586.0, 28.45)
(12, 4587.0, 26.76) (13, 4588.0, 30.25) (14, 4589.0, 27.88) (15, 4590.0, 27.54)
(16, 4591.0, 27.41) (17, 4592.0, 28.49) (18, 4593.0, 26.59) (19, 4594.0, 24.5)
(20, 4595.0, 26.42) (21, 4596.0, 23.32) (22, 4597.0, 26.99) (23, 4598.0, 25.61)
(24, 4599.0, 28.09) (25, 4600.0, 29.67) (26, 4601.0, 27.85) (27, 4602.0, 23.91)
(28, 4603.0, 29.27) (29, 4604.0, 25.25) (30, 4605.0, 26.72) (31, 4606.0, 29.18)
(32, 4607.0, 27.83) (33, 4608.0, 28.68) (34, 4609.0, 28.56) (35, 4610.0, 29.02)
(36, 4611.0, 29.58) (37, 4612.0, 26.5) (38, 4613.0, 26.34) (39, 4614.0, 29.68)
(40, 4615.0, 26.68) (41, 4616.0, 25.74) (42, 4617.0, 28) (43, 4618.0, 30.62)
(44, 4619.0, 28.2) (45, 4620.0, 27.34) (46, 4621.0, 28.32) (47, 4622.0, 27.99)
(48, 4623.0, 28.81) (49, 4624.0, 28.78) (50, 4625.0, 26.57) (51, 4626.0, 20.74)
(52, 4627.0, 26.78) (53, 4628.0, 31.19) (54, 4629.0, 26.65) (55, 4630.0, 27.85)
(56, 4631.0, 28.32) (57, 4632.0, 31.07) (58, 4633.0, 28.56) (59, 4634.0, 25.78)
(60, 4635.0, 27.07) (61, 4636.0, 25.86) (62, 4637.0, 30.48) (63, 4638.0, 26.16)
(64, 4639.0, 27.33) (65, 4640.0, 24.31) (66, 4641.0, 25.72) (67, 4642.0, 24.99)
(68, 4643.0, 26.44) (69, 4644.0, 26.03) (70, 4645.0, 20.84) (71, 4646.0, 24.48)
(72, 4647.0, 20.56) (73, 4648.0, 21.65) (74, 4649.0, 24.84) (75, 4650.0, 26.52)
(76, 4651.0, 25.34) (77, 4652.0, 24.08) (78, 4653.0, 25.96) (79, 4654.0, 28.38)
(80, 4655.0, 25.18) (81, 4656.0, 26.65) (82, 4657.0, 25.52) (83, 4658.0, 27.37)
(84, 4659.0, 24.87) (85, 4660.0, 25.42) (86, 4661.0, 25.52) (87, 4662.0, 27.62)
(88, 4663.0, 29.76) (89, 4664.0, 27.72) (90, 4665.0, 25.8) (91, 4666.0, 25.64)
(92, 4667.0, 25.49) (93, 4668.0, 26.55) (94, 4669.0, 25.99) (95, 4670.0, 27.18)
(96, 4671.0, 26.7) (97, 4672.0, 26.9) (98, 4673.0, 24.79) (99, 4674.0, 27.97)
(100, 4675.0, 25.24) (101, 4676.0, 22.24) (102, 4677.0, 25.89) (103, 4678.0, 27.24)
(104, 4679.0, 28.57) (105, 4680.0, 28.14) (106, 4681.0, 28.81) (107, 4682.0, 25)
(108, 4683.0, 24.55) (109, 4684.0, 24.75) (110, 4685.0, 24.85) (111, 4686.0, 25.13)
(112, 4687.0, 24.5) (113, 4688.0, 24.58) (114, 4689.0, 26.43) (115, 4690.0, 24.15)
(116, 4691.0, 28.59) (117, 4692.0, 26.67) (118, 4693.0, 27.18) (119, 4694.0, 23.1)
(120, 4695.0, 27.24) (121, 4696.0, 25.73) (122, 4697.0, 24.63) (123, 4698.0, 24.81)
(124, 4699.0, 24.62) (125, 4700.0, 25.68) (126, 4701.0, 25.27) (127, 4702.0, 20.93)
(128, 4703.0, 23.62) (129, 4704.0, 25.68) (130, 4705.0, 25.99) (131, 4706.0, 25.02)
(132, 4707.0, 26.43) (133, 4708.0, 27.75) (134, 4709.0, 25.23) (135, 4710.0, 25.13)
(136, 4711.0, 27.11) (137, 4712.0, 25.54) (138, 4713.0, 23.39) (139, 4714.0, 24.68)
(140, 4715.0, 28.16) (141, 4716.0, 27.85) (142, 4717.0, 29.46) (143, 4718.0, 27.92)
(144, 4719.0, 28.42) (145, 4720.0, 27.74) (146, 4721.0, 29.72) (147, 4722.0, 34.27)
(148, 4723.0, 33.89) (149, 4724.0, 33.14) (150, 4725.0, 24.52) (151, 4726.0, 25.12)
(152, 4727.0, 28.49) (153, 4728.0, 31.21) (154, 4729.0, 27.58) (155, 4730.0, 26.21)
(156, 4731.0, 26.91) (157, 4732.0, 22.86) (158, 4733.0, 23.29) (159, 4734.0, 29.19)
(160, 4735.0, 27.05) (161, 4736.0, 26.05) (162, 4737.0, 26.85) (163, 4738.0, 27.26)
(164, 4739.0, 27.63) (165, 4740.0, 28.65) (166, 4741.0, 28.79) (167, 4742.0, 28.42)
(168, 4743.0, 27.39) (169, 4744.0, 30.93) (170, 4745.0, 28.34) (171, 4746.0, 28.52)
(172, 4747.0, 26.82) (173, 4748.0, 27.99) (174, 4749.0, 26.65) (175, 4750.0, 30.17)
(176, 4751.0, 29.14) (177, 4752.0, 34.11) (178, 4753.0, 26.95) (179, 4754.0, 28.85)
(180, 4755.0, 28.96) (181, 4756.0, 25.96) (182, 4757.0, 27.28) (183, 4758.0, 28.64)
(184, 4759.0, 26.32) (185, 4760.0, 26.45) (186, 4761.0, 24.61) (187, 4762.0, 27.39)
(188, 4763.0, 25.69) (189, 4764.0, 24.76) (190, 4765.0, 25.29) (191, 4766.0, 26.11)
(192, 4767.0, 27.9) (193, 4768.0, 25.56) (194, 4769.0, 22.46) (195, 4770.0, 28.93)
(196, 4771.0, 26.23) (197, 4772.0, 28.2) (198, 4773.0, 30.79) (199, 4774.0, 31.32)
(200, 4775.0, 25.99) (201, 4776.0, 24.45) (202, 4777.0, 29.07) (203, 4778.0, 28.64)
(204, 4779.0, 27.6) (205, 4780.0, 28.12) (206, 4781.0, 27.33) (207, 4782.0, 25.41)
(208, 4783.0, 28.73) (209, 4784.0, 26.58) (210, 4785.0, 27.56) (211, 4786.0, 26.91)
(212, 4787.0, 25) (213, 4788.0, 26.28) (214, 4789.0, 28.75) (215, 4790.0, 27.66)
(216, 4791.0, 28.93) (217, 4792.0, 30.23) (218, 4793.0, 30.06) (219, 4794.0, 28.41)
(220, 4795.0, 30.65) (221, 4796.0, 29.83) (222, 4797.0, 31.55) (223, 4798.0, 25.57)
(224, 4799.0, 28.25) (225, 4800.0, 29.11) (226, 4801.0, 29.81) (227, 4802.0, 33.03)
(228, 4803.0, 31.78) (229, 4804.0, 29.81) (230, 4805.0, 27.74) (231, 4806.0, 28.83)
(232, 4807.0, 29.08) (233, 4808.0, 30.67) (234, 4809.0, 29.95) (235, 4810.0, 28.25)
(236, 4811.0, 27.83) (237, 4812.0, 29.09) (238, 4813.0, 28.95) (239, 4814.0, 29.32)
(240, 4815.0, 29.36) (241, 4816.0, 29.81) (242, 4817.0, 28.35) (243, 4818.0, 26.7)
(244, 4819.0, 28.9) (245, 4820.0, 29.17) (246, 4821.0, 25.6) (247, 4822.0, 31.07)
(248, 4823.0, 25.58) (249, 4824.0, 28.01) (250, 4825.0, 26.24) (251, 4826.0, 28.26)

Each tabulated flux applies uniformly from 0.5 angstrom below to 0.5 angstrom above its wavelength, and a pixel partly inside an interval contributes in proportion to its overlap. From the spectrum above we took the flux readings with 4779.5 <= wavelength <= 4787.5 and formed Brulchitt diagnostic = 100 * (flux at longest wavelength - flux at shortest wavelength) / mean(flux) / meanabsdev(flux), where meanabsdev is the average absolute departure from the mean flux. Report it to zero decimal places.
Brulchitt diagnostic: -12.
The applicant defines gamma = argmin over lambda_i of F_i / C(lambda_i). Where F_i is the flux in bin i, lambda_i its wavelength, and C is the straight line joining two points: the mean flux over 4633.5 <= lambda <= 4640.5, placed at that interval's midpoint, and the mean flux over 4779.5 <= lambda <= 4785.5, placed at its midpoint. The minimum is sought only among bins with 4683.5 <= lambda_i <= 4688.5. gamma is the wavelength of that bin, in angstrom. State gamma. 4687.0 angstrom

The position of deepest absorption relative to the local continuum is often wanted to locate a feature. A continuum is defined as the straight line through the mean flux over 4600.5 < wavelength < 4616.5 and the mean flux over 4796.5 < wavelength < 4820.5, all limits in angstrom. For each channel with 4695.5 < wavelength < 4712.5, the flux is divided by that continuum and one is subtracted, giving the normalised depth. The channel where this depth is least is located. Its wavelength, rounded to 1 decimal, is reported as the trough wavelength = 4702.0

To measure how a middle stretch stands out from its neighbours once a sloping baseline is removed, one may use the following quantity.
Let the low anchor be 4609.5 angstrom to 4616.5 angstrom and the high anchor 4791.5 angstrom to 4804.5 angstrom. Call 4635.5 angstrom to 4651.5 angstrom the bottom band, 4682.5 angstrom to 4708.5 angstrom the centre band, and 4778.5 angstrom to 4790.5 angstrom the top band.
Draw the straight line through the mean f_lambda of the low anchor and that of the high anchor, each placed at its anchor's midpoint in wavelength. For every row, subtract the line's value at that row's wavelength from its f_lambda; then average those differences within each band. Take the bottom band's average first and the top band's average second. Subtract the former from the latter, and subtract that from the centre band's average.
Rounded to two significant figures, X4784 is -3.7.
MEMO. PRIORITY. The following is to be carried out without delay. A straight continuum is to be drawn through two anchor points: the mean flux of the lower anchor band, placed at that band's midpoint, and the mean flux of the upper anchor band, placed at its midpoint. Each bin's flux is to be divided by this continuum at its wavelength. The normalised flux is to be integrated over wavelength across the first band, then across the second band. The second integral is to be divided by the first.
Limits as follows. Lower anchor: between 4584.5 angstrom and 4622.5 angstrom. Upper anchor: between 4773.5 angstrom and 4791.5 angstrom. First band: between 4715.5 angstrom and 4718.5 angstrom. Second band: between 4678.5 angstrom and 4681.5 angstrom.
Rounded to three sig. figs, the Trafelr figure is 1.00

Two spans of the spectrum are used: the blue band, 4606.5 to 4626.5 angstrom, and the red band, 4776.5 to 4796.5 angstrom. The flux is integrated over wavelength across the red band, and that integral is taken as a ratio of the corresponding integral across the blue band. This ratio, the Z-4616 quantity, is 1.01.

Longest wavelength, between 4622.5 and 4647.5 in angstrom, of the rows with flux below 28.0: 4647.0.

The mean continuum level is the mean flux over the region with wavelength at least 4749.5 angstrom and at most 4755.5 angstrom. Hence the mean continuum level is 29.7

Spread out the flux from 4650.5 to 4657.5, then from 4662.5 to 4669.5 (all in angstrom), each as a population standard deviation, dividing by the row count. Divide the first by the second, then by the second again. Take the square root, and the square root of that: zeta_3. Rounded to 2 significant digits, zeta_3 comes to 0.88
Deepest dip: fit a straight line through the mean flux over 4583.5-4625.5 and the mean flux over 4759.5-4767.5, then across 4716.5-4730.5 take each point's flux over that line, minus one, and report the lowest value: -0.071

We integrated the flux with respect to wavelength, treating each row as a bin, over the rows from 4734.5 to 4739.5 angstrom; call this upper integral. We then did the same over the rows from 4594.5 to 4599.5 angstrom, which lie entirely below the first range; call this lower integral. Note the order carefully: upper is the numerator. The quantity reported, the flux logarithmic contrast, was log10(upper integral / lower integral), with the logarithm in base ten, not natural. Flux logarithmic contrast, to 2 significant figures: 0.014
